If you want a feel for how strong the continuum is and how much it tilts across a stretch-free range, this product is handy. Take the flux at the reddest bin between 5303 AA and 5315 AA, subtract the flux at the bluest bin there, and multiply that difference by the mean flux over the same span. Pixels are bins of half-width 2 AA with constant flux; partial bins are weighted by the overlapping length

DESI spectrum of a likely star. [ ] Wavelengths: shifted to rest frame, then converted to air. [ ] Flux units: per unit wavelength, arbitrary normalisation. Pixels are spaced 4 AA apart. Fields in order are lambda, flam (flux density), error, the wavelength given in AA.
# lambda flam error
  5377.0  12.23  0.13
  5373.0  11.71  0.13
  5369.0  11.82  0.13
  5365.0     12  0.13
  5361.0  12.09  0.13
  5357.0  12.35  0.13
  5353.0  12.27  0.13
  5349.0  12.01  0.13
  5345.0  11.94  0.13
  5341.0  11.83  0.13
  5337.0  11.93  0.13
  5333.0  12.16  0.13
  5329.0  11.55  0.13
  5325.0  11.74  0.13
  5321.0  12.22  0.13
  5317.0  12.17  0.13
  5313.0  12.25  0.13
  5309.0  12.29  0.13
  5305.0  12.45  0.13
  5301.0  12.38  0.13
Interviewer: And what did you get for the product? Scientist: -2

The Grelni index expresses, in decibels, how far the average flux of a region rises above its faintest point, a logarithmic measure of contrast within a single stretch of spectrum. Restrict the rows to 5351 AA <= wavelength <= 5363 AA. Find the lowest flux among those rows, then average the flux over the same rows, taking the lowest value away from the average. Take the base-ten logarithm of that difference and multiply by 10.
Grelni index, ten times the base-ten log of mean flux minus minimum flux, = -8.3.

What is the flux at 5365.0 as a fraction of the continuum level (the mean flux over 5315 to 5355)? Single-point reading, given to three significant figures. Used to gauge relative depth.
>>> 1.00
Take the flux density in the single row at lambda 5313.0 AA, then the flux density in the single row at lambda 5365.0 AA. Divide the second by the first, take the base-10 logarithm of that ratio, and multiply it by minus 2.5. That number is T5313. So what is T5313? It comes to 0.022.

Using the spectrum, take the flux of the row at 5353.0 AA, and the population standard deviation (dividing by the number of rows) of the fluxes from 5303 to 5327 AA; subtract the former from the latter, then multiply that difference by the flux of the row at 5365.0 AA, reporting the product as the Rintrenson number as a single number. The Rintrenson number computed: -145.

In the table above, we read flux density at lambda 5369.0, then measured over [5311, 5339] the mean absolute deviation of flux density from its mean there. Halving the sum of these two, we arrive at 6.02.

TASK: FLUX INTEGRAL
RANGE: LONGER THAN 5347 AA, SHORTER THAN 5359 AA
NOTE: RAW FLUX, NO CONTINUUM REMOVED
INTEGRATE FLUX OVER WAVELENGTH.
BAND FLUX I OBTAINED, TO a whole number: 147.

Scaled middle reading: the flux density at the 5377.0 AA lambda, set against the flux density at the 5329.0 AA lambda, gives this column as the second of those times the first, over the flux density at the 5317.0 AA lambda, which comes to 11.6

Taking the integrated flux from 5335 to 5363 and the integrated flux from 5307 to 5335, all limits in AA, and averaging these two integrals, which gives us 338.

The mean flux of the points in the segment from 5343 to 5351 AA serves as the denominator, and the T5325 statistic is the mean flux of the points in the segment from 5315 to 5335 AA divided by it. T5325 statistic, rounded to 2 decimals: 1.00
